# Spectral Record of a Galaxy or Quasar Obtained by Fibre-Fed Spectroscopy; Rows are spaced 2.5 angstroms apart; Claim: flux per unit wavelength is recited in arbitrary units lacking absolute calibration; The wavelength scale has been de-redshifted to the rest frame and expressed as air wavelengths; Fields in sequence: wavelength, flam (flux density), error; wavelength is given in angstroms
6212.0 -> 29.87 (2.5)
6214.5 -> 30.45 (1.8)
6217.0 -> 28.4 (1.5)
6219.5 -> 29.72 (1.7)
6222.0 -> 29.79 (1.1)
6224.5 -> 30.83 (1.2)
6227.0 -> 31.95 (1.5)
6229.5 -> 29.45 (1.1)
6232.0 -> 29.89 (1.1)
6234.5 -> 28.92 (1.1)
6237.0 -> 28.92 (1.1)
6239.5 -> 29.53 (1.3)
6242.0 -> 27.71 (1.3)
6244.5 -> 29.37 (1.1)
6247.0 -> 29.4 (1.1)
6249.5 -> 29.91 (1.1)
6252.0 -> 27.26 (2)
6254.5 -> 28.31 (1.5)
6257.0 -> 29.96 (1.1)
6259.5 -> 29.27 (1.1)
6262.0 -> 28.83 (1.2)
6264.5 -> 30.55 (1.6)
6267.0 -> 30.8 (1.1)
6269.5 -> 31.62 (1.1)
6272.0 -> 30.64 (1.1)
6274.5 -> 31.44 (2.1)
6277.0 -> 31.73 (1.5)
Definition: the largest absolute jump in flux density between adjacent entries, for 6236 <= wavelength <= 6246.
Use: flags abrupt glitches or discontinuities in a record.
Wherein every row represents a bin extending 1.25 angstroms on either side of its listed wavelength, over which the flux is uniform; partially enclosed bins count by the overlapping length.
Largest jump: 1.8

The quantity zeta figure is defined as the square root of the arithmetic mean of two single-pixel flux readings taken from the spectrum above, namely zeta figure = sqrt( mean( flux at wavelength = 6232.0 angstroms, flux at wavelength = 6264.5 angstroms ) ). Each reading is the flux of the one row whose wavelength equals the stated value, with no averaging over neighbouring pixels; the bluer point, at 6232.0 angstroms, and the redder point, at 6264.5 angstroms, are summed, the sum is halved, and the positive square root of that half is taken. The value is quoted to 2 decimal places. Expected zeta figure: 5.50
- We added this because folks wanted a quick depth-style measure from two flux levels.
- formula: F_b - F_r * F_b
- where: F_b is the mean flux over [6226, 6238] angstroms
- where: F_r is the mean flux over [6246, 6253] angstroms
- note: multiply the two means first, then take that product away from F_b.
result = -831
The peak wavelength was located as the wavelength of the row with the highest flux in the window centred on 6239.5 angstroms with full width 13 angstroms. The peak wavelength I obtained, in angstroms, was 6239.5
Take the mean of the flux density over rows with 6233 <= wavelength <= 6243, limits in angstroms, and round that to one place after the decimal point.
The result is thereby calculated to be 28.8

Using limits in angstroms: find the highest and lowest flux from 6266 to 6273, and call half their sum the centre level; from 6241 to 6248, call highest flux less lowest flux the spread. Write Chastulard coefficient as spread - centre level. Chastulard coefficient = -29.4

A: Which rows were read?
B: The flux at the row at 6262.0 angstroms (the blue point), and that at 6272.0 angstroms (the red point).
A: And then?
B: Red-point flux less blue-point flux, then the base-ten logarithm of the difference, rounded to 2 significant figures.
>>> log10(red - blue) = 0.26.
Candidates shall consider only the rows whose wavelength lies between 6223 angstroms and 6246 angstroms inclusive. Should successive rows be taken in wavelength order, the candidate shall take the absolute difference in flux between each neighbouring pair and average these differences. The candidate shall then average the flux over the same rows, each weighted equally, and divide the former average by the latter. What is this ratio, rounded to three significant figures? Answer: 0.0385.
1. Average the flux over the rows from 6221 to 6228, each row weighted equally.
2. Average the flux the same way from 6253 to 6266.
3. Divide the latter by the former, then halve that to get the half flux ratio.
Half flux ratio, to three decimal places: 0.476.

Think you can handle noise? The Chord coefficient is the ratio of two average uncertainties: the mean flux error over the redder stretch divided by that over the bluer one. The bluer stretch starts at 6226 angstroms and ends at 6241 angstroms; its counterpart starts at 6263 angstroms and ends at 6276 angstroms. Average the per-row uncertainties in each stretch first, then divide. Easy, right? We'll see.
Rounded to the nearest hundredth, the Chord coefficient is 1.17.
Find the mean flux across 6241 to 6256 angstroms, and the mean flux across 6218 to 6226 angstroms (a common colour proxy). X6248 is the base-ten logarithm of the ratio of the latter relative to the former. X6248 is 0.02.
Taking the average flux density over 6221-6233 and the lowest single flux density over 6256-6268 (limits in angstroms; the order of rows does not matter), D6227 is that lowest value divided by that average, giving 0.95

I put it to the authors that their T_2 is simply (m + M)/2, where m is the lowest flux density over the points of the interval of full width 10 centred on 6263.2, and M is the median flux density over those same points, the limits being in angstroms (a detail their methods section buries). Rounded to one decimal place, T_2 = 29.4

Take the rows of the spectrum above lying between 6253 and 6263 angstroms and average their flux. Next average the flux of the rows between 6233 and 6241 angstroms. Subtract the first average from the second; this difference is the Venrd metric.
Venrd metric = 0.0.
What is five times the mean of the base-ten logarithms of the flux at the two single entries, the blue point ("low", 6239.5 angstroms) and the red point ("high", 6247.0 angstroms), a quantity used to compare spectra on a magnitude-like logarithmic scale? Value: 7.35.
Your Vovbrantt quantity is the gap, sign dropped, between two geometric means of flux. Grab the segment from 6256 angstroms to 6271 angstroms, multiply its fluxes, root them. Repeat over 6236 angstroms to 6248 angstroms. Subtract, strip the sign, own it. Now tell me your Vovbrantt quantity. 1.2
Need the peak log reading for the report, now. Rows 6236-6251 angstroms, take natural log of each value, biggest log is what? 3.40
